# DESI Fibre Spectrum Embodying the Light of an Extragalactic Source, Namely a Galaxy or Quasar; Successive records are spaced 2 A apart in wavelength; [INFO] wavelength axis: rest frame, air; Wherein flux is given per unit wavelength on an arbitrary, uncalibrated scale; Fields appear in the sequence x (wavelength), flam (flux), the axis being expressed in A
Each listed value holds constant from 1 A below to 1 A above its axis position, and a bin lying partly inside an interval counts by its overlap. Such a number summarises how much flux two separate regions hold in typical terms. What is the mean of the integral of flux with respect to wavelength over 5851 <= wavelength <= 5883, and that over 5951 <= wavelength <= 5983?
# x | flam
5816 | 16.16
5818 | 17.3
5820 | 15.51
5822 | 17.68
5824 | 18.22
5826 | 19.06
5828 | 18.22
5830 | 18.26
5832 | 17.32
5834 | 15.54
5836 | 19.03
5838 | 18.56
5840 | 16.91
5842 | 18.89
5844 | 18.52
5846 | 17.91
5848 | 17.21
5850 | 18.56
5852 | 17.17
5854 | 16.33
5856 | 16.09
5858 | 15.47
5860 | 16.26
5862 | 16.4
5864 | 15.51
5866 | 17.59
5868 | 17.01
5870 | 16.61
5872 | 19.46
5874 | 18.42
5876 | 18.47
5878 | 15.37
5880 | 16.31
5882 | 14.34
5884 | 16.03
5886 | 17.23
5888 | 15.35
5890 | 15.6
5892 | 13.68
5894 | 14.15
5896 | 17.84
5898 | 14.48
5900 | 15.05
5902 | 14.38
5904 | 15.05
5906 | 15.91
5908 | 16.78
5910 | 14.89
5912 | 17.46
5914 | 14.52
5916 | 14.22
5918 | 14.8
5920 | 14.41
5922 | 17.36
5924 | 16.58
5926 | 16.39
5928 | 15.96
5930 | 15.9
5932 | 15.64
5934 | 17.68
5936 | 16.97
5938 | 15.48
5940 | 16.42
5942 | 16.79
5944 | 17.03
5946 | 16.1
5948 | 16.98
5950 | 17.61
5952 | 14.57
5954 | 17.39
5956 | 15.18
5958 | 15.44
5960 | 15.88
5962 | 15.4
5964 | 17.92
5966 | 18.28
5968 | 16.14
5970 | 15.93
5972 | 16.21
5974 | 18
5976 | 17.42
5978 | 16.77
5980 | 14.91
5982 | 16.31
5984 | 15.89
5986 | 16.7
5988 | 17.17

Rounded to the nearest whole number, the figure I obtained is 529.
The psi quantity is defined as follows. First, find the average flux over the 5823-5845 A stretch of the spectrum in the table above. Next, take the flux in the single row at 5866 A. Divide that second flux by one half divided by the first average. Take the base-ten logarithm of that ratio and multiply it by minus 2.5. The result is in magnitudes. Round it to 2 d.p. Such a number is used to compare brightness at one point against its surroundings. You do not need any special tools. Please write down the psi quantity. -7.01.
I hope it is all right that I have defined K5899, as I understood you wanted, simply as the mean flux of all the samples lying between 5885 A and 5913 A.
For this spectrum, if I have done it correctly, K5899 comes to 15.6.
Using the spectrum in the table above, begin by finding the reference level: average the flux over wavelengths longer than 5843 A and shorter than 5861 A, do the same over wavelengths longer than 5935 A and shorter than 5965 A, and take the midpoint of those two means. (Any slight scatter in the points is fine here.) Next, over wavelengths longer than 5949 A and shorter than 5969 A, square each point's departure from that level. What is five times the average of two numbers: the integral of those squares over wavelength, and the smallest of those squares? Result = 83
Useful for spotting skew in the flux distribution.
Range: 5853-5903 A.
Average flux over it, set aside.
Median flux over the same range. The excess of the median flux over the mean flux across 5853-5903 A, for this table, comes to -0.05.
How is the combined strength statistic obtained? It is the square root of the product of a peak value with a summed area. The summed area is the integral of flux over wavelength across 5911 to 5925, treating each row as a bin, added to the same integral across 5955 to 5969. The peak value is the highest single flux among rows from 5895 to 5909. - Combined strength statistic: 89.3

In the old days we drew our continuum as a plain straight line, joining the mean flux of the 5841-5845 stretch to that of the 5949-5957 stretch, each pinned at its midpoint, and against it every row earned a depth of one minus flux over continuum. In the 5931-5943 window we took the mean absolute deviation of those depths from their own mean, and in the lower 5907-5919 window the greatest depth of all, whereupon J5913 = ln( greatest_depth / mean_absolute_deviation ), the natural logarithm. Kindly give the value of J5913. 1.4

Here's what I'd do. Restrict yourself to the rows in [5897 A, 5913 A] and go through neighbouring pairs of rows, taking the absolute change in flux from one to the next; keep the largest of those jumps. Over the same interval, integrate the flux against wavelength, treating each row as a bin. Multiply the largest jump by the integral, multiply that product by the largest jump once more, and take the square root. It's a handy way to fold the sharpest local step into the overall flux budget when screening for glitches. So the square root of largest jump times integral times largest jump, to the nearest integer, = 40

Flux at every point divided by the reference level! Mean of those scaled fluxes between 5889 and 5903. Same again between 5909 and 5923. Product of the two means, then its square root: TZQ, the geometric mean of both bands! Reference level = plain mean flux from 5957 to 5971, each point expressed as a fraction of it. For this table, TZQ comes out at 0.93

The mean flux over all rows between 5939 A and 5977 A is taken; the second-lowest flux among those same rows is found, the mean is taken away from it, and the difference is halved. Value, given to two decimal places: -0.69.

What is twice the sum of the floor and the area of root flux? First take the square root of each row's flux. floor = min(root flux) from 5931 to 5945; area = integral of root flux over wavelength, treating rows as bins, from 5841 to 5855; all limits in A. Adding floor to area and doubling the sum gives 126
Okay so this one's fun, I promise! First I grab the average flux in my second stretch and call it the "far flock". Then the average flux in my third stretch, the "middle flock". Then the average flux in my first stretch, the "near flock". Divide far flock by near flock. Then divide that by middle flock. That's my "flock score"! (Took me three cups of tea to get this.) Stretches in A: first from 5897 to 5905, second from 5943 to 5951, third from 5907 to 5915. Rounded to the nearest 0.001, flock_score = 0.072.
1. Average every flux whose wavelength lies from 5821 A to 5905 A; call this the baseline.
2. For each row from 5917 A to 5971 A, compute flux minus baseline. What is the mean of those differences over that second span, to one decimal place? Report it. -0.5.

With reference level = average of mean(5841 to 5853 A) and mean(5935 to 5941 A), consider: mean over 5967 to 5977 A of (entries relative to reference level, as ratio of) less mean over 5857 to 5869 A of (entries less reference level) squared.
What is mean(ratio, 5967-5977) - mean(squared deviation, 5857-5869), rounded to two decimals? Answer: -0.23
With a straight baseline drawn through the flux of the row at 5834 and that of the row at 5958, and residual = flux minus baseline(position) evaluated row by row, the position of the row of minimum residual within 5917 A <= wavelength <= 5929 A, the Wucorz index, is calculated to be 5920 A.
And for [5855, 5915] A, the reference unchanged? 5892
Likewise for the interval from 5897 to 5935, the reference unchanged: 5916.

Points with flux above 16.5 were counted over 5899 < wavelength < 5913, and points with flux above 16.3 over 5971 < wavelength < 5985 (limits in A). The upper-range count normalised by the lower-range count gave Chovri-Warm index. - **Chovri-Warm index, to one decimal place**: 2.0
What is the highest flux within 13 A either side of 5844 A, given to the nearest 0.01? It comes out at 19.03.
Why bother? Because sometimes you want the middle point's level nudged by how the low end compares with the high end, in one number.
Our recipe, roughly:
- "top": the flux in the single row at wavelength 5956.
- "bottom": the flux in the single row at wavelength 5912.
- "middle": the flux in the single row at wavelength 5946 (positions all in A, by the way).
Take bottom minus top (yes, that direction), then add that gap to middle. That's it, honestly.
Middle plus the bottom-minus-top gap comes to 18.4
